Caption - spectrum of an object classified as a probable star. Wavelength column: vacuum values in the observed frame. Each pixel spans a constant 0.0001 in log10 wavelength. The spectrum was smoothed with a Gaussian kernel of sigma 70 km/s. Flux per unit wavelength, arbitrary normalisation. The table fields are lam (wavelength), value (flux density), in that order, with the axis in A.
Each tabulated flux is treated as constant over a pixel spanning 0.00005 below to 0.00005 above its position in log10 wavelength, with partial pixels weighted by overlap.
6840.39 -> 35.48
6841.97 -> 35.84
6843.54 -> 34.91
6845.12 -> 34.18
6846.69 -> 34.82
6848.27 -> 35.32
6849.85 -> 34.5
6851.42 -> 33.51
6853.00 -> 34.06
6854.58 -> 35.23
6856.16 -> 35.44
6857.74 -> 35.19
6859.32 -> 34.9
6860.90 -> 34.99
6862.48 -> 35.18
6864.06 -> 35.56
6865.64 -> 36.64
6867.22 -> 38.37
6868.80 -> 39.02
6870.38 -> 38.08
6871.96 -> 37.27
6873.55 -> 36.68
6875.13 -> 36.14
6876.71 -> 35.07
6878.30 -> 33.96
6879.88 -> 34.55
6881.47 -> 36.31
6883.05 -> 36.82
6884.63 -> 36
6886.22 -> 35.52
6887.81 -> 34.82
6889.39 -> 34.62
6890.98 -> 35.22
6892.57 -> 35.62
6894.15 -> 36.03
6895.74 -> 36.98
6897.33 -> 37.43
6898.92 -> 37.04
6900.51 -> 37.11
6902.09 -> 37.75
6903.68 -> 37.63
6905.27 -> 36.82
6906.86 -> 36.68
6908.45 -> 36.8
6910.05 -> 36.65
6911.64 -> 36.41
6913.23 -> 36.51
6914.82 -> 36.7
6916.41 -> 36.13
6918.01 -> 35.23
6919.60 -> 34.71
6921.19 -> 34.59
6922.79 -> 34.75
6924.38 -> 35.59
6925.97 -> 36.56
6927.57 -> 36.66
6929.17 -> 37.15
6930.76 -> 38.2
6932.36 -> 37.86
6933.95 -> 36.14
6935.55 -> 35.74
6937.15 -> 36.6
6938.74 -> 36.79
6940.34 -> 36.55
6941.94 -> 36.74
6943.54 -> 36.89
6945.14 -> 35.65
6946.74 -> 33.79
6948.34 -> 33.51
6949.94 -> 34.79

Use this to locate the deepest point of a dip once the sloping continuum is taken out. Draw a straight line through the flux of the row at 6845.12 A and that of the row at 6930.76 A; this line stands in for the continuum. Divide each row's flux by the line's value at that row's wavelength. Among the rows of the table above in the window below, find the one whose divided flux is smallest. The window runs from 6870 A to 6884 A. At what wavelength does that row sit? 6878.30 A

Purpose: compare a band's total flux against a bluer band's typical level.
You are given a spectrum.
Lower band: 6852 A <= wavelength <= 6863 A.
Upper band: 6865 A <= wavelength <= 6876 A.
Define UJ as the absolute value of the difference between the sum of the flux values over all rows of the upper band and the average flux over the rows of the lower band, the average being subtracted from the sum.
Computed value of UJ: 227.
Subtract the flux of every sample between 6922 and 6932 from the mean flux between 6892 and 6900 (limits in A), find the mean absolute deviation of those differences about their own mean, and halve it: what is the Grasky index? 0.44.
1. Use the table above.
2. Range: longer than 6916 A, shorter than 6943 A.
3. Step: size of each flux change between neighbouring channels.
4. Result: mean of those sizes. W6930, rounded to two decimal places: 0.57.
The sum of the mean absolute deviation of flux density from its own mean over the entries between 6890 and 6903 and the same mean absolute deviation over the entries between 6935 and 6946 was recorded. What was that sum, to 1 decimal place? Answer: 1.2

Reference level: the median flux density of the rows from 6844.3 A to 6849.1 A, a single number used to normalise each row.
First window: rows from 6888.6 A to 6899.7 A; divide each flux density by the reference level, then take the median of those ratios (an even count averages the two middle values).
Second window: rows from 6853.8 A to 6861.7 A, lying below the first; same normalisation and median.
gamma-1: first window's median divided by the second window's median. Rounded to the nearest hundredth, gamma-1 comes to 1.02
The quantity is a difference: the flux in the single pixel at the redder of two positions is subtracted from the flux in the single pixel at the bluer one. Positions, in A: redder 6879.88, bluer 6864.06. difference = 1.0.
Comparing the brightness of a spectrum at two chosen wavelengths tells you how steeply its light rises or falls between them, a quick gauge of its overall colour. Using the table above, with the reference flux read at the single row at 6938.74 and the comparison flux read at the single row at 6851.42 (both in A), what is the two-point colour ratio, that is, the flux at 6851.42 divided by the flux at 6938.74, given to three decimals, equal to 0.911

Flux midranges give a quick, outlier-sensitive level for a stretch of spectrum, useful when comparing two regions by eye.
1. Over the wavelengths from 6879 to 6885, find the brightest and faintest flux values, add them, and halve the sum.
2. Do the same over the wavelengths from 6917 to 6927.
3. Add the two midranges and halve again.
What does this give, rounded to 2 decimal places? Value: 35.63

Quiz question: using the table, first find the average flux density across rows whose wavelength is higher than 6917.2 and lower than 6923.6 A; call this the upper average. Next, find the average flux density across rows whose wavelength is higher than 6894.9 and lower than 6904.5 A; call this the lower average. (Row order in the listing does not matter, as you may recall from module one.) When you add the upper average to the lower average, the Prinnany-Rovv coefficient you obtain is 72.1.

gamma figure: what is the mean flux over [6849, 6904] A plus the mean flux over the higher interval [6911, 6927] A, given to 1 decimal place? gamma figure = 71.7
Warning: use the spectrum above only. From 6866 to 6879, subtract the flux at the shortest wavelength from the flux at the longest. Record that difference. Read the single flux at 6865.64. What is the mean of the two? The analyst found 16.1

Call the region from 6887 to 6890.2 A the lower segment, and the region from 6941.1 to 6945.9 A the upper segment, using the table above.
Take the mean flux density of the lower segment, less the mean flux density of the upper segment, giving -1.7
